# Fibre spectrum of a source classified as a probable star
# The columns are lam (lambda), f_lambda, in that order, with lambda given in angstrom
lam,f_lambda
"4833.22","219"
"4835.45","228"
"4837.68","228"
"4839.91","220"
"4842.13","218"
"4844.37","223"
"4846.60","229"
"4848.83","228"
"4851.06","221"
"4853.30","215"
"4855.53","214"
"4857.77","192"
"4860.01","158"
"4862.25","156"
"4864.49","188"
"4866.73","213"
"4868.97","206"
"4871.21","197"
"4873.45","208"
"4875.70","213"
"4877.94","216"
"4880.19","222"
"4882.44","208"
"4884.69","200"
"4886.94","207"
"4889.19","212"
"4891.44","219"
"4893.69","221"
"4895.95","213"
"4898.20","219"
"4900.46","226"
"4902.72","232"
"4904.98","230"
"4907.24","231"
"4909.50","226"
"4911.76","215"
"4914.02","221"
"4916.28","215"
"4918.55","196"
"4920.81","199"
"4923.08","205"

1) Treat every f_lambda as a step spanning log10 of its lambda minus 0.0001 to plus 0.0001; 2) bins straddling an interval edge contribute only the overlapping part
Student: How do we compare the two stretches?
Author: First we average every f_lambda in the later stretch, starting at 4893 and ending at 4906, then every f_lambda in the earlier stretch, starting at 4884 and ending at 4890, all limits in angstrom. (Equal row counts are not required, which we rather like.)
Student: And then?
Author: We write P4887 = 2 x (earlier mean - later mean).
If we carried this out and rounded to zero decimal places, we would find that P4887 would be -34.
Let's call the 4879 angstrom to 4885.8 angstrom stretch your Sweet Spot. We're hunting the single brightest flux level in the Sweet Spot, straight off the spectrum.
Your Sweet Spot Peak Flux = 222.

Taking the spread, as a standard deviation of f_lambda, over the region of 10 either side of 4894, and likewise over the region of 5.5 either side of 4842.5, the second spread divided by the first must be 0.5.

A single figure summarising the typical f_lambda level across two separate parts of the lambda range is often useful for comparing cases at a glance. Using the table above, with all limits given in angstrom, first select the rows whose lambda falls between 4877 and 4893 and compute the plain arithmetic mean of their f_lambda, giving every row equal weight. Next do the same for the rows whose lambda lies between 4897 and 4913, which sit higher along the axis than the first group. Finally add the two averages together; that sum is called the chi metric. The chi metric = 438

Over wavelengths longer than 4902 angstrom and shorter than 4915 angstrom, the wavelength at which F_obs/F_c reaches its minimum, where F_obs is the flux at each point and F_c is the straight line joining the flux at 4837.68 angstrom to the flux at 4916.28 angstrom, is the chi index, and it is 4911.76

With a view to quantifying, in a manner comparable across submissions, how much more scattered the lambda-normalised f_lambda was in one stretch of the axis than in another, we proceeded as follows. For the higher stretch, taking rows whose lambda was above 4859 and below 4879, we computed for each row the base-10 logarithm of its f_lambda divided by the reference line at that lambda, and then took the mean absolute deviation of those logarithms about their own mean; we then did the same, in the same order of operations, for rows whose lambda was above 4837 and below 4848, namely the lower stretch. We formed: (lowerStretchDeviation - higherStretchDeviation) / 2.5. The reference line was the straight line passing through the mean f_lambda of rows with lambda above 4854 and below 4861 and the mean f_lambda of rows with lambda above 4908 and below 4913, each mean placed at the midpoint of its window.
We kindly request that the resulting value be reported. -0.012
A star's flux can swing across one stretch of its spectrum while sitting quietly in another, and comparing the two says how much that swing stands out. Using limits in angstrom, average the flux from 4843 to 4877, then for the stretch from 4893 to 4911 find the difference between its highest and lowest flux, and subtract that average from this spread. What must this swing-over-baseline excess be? -185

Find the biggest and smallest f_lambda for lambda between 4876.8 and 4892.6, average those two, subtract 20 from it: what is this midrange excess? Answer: 191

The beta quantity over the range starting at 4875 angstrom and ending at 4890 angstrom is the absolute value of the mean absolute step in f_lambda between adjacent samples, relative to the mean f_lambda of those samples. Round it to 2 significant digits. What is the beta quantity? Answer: 0.034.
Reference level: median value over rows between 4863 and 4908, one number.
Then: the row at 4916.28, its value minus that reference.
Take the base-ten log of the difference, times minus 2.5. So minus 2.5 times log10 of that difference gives -0.8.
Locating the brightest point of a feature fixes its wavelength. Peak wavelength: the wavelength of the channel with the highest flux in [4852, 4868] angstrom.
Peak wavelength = 4853.30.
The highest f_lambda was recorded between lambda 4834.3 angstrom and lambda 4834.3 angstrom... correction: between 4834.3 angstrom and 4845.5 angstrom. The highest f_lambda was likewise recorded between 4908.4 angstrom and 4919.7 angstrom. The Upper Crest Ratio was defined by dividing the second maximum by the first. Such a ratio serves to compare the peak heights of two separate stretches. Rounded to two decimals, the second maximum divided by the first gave 0.99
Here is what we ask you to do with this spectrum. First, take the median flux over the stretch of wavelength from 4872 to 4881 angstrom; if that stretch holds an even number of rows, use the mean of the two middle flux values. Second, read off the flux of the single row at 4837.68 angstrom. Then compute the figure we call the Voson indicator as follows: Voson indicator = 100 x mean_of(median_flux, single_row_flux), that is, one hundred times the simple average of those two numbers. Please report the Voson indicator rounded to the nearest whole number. 22125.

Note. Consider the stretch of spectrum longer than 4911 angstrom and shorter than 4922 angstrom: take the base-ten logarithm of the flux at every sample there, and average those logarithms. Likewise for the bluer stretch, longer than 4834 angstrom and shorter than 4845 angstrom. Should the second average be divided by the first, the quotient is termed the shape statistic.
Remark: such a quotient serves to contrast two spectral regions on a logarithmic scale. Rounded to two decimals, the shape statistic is 1.01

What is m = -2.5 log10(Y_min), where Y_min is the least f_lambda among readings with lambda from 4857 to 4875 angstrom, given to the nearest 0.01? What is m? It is -5.48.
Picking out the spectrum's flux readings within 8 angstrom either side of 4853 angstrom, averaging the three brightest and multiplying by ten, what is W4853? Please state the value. 2260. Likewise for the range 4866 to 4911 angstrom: 2310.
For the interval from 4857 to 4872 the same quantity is 2053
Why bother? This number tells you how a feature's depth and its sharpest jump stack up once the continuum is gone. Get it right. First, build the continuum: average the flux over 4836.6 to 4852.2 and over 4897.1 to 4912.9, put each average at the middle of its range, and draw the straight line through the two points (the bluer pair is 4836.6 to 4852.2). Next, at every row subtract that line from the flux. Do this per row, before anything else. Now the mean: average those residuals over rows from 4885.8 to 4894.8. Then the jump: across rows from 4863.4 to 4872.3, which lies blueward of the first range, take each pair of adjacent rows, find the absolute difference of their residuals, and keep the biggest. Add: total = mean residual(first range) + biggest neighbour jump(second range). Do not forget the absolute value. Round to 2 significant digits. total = 15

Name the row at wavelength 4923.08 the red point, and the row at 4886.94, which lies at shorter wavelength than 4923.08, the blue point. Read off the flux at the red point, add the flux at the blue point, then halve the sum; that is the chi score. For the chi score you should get 206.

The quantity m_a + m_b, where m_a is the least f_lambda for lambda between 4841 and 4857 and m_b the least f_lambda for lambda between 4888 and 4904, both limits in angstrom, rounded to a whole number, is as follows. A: 426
